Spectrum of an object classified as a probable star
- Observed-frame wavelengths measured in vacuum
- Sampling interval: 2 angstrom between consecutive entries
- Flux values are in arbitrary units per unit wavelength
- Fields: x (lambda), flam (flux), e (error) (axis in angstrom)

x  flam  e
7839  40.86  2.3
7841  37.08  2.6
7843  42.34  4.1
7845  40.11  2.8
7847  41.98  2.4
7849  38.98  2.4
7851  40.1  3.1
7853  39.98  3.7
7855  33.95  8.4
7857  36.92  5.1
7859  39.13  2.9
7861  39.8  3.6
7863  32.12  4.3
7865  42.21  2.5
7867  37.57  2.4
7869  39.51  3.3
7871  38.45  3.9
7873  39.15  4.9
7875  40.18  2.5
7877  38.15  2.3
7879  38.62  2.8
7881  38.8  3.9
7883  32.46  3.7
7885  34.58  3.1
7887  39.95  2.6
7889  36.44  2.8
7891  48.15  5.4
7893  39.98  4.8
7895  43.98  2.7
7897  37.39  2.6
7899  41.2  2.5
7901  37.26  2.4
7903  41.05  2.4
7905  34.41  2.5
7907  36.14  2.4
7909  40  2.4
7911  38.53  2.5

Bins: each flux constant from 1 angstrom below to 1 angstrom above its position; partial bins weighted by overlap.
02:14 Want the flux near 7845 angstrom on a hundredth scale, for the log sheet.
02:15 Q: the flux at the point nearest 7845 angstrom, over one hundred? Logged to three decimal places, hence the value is 0.401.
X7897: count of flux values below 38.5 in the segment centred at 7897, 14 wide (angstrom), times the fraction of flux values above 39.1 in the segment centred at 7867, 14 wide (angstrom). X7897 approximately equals 1.1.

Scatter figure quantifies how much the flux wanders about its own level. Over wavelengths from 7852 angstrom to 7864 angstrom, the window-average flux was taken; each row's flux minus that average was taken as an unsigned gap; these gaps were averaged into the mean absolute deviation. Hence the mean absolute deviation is 2.7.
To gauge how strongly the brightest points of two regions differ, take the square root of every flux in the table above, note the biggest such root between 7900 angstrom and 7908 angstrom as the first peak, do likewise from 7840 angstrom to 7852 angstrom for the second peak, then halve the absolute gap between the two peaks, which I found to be 0.05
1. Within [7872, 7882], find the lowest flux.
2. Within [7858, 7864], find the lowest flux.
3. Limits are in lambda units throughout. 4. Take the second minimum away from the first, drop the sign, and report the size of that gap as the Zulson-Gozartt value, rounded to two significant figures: 6.0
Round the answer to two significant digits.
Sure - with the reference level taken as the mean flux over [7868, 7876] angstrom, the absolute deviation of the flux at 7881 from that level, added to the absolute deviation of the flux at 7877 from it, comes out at 1.7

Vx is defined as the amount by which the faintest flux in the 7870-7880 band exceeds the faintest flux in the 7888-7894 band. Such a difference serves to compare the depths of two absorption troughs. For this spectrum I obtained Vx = 1.7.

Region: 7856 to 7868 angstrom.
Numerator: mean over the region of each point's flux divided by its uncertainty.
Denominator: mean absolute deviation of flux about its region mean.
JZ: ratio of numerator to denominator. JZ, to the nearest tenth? 4.9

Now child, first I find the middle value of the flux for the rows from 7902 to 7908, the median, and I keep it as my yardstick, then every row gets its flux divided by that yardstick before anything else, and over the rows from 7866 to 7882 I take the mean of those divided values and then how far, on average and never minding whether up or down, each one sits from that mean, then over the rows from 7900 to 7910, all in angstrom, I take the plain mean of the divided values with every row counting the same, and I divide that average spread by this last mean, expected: 0.016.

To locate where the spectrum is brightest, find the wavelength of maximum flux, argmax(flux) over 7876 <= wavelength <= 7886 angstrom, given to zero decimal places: 7881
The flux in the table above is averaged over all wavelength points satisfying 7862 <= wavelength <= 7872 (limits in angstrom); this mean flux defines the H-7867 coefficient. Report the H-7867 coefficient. 38.0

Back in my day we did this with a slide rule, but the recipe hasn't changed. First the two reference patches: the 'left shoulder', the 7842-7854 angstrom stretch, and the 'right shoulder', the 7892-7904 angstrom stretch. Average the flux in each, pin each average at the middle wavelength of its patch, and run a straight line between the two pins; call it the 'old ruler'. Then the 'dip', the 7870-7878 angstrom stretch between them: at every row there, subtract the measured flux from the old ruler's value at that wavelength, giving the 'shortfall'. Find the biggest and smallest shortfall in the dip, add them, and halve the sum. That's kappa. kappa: 1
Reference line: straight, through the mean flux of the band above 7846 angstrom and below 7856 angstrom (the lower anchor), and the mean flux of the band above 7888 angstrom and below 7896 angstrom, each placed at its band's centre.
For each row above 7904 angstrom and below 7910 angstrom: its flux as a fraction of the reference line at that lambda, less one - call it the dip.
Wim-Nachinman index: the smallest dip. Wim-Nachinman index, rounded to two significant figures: -0.20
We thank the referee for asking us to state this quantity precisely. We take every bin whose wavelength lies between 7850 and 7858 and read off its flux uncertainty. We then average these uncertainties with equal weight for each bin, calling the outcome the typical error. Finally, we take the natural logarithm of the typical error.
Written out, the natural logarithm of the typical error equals 1.62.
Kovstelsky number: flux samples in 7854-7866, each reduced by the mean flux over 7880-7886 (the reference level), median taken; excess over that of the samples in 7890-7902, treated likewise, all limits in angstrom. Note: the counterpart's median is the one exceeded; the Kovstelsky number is -2.6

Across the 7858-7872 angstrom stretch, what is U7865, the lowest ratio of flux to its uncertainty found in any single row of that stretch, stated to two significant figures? 7.5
